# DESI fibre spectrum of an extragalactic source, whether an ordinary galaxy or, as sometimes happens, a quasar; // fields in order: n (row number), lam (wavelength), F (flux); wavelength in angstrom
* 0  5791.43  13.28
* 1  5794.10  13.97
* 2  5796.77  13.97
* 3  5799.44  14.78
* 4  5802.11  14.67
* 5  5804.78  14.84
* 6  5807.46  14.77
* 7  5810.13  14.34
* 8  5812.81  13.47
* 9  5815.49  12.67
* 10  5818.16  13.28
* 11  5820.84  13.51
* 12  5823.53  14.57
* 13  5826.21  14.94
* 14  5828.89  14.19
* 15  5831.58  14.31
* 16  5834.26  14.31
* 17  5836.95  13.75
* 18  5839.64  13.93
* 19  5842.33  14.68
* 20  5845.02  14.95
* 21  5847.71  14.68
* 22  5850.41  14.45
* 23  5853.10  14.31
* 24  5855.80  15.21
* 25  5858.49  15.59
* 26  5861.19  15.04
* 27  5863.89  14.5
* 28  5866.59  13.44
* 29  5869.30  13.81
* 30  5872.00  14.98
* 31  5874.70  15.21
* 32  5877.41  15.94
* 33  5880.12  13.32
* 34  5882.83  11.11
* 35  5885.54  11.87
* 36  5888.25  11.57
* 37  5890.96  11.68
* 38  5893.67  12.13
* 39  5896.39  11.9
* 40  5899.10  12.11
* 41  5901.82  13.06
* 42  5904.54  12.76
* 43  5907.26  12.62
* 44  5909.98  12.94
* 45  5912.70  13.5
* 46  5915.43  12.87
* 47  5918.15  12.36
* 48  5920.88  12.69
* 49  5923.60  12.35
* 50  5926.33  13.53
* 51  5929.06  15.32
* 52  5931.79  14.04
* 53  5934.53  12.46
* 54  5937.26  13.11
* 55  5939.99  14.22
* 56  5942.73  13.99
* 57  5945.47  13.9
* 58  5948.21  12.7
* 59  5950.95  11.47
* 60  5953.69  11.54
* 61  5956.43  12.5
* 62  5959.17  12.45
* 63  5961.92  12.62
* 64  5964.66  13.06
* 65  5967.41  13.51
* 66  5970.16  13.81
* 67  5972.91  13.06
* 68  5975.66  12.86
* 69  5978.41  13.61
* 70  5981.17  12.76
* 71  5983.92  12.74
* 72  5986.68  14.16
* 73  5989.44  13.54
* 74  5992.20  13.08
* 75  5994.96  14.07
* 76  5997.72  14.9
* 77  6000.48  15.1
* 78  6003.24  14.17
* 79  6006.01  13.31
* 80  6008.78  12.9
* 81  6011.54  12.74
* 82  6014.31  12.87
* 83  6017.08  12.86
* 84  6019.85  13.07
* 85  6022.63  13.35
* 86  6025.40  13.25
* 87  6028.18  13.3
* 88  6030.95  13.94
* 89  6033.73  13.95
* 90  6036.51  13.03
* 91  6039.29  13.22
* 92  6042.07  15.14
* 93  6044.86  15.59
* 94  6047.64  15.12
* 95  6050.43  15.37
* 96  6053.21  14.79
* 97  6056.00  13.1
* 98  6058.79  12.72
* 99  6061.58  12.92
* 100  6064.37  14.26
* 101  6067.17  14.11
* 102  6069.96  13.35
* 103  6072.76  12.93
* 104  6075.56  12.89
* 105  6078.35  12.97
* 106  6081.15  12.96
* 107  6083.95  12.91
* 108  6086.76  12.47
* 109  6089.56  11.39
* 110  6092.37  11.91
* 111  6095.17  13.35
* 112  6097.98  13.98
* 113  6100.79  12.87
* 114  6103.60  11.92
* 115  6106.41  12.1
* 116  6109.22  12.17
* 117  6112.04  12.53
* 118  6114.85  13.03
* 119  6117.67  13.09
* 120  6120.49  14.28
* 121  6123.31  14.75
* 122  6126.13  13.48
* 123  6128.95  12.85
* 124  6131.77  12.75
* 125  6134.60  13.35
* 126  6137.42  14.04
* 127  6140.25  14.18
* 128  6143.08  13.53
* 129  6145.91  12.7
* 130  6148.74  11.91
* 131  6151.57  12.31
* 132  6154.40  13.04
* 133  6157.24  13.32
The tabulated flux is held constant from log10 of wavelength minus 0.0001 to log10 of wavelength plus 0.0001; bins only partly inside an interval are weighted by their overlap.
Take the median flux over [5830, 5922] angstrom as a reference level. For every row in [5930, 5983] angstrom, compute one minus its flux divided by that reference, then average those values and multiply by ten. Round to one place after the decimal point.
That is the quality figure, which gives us 0.4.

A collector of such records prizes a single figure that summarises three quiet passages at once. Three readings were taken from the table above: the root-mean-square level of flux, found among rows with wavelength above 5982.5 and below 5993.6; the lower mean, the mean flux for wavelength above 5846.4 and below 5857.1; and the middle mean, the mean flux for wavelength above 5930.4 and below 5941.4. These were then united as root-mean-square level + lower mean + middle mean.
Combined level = 41.5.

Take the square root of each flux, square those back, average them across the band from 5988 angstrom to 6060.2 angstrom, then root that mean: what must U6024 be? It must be 3.71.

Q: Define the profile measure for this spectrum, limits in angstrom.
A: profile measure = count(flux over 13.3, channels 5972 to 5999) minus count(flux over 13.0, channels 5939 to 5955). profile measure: 2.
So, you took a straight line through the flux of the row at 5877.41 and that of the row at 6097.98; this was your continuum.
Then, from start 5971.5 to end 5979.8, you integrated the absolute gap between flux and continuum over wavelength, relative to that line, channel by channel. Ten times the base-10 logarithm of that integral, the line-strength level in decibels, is 12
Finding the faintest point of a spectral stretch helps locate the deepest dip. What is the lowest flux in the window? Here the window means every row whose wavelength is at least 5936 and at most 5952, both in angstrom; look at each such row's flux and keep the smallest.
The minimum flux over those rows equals 11.47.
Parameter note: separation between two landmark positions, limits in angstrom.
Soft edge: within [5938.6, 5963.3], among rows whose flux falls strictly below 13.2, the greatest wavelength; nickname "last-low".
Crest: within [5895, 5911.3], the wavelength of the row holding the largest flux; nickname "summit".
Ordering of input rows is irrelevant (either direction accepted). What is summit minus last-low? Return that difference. -60.1 angstrom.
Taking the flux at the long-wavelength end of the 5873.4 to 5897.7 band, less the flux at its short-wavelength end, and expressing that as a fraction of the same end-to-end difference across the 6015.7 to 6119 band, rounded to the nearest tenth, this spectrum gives -14.4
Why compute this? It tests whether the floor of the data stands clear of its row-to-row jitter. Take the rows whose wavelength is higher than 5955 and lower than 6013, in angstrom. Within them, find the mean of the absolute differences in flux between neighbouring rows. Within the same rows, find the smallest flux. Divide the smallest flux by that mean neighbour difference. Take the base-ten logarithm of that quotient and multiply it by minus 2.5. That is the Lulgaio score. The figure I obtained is -3.40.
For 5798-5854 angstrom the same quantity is -3.75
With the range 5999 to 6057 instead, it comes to -3.49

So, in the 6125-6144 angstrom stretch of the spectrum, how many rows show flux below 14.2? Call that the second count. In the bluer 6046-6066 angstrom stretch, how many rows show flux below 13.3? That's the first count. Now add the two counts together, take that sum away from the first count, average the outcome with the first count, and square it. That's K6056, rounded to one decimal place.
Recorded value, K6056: 4.0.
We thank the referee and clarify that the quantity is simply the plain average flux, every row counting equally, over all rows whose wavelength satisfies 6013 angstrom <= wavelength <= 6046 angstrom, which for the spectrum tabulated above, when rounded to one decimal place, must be 13.6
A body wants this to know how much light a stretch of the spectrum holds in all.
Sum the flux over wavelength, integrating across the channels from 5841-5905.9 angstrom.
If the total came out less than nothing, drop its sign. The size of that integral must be 888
